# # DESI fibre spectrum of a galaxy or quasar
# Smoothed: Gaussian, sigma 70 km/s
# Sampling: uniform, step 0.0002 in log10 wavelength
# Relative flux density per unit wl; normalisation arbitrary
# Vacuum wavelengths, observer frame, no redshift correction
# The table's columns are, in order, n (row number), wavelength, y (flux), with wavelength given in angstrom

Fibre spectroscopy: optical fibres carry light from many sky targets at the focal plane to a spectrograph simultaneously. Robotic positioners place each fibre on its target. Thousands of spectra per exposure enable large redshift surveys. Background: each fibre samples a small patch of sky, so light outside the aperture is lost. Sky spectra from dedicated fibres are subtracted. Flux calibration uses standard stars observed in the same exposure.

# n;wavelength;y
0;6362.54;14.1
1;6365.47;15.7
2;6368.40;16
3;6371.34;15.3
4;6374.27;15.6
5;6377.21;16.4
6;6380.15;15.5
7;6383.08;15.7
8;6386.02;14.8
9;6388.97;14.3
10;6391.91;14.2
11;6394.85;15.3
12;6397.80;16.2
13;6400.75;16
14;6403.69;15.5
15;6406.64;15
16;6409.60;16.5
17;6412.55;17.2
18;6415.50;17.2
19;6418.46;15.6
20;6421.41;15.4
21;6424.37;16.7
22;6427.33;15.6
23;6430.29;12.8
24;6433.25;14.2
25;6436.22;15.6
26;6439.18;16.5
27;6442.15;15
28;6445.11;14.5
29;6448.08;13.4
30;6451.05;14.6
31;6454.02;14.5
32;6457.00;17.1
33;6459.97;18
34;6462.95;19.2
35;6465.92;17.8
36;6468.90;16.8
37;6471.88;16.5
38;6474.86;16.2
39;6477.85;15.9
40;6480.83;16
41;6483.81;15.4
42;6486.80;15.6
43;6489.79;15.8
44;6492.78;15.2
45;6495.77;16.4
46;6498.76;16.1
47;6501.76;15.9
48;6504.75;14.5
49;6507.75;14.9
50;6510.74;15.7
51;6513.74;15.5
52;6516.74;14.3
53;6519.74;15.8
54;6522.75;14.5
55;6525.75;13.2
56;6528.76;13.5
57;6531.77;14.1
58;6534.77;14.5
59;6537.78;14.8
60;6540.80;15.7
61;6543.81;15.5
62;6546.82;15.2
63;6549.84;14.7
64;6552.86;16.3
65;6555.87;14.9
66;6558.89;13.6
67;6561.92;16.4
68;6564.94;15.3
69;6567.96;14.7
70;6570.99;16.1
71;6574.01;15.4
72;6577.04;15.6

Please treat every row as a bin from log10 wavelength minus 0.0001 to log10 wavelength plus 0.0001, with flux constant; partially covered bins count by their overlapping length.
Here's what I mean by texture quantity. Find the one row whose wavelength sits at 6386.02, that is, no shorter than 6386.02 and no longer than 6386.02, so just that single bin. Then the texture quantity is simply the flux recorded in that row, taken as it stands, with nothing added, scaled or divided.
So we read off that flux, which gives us 14.8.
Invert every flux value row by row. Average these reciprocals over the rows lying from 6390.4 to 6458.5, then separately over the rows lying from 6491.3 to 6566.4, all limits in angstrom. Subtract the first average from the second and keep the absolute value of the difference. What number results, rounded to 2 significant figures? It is 0.0014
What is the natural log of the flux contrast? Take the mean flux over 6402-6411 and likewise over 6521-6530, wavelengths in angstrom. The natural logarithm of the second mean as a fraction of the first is -0.13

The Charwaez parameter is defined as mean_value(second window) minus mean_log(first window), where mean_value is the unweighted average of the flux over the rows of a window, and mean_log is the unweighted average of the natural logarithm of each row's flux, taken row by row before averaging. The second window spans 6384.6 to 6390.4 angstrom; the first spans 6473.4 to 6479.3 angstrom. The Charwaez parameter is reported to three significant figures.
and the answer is 11.8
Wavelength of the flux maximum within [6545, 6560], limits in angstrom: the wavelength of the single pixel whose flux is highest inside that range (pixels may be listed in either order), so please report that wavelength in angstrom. 6552.86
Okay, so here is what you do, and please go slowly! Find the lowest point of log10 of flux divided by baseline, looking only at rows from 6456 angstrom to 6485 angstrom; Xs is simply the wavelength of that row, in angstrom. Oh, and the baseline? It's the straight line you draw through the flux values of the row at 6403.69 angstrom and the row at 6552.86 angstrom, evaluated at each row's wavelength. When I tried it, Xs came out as 6483.81 angstrom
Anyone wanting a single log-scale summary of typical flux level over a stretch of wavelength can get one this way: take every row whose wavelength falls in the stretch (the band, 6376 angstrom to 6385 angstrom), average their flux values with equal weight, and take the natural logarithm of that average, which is 2.76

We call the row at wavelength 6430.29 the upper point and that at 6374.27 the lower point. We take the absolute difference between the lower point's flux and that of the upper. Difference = 2.8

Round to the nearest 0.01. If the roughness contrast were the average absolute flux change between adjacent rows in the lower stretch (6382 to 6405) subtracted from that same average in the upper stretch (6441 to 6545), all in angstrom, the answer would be 0.14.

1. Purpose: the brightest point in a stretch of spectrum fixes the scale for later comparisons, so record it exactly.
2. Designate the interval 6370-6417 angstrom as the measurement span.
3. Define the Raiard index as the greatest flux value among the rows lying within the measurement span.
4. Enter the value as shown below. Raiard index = 17.2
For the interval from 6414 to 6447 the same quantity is 17.2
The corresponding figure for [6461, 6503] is 19.2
